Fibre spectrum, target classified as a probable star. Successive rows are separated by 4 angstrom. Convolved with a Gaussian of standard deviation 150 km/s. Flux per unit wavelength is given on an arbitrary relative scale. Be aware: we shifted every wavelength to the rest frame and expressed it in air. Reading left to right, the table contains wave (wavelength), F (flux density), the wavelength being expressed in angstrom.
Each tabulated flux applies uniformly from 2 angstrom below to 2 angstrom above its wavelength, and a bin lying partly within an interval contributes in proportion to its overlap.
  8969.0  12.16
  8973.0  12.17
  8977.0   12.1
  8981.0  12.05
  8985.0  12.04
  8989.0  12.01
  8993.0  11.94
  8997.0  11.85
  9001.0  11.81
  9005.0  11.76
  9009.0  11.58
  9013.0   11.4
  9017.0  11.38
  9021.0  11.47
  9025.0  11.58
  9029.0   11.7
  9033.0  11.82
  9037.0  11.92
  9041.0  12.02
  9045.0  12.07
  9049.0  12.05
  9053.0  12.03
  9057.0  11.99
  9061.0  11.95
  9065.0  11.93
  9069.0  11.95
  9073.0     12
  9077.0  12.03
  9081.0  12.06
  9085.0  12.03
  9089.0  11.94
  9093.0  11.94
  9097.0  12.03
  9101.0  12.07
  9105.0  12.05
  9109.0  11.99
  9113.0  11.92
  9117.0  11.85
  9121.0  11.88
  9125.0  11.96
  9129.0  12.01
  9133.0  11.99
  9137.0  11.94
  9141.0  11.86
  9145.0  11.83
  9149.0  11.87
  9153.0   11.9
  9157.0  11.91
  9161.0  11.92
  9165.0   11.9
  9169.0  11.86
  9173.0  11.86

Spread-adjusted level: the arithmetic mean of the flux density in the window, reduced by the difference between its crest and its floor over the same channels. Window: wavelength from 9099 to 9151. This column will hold 11.7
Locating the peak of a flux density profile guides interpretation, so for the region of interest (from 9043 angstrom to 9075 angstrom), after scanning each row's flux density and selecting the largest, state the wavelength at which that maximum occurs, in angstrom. 9045.0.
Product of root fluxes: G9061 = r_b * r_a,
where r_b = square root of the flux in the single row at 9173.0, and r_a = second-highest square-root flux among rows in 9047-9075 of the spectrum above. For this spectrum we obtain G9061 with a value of 11.9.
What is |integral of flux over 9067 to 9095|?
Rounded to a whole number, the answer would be 336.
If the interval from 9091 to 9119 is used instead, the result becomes 335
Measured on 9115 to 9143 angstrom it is 334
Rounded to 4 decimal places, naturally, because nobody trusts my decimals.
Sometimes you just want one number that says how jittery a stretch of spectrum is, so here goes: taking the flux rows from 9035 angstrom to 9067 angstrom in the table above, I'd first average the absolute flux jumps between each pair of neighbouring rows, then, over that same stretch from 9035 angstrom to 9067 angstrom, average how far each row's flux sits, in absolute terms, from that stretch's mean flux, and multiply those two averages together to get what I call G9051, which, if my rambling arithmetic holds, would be 0.0020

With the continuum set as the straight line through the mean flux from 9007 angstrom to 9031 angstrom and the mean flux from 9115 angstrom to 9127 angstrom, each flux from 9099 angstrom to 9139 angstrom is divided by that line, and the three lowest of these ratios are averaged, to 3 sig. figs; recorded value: 0.998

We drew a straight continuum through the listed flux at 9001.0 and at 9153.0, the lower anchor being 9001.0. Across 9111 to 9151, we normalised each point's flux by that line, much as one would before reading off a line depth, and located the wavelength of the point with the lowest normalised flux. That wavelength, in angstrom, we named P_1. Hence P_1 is 9145.0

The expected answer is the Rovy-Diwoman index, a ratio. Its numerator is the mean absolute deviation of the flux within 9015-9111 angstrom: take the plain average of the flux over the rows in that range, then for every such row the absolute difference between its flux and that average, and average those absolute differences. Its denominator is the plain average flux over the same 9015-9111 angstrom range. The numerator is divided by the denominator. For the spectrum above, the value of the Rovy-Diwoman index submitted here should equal 0.0114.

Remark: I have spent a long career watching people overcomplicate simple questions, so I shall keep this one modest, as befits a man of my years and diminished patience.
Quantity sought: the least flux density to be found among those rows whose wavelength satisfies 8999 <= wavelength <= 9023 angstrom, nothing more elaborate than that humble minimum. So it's 11.38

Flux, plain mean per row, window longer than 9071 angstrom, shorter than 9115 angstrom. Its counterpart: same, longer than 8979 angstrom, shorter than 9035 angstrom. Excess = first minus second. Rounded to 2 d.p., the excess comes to 0.26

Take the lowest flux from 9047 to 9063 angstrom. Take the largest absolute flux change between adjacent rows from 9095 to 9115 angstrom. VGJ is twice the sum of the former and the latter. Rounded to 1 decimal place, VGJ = 24.0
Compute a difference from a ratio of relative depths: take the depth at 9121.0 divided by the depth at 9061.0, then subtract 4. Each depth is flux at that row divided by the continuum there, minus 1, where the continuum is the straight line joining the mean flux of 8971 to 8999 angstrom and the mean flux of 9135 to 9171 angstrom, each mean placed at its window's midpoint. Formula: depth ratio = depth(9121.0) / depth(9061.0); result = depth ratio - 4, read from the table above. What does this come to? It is -1.1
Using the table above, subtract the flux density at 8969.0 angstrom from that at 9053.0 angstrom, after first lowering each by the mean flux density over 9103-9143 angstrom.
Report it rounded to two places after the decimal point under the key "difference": -0.13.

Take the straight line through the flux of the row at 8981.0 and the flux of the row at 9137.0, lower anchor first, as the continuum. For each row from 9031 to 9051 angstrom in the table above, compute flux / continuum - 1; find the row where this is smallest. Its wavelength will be 9033.0 angstrom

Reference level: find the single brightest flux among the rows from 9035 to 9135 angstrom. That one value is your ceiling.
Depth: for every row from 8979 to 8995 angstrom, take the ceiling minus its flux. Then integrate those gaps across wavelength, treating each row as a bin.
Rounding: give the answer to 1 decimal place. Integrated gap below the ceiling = 1.0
